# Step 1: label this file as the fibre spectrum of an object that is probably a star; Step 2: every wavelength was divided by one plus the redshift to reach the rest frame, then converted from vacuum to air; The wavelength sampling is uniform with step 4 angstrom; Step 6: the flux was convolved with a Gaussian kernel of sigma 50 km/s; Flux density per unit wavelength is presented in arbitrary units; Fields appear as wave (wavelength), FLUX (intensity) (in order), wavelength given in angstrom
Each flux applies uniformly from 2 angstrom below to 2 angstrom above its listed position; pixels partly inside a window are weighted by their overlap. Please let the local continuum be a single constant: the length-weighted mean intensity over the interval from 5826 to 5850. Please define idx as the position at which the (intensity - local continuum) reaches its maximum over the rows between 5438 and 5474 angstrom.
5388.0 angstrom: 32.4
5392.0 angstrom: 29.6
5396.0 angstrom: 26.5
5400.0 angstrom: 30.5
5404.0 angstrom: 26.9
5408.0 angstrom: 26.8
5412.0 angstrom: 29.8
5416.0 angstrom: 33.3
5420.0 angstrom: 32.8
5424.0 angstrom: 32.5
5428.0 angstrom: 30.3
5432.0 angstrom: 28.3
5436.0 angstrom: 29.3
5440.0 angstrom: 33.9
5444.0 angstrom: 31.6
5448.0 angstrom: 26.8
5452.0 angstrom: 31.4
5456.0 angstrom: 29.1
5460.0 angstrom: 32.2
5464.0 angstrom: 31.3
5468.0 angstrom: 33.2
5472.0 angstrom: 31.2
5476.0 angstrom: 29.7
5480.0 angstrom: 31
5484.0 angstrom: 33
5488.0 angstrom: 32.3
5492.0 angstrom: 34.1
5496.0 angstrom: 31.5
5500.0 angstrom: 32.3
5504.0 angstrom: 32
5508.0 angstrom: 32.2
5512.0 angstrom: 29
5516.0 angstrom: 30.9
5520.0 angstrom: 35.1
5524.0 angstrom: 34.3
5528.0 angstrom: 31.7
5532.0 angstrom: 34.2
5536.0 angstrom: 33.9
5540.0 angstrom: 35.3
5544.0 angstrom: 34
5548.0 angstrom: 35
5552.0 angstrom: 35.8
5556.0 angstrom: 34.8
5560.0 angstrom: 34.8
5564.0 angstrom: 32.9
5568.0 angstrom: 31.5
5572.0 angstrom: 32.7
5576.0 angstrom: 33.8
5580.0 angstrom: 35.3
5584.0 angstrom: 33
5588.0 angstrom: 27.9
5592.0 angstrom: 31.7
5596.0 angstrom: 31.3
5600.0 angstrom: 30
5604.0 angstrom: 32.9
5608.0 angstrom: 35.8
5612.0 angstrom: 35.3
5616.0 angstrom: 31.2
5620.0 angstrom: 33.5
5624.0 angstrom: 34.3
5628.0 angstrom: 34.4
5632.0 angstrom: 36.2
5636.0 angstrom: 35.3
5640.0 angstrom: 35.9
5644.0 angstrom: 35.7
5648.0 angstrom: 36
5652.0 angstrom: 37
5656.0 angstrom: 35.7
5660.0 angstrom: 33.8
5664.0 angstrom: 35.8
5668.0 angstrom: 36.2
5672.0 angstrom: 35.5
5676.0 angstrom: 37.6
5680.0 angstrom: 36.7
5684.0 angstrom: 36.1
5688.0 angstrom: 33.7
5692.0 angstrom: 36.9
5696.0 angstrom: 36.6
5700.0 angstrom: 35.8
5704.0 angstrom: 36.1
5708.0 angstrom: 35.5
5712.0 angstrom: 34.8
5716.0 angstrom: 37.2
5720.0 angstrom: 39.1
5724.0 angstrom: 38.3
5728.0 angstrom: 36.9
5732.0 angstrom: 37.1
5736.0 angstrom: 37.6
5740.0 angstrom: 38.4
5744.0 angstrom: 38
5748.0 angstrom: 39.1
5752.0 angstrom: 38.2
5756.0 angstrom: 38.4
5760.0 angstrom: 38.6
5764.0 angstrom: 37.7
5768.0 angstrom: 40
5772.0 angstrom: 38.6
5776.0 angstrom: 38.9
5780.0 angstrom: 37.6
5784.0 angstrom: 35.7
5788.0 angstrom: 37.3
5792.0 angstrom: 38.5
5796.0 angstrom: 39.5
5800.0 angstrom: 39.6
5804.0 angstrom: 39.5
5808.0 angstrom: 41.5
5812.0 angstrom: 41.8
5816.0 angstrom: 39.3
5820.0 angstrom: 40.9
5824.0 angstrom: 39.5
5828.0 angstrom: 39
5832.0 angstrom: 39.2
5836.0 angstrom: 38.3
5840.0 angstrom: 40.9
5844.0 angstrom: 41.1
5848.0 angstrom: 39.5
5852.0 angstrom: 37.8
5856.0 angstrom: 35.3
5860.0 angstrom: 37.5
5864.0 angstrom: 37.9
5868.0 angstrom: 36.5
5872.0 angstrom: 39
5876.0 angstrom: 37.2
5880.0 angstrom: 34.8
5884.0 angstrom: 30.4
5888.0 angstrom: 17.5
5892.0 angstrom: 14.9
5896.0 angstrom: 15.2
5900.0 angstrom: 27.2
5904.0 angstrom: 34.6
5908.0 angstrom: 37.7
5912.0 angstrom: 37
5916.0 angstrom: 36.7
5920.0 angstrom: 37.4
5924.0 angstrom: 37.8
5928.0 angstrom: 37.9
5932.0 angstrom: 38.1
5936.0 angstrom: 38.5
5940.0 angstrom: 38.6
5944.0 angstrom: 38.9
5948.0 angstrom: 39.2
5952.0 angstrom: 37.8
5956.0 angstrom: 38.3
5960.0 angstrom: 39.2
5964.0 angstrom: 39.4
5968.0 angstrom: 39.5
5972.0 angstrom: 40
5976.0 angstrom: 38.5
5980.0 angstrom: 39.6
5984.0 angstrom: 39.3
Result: 5440.0 angstrom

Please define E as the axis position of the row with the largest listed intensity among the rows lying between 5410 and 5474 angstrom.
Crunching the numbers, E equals 5440.0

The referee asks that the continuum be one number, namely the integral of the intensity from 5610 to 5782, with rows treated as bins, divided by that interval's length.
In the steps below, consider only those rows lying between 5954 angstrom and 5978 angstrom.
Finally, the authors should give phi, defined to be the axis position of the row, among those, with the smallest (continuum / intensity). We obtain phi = 5972.0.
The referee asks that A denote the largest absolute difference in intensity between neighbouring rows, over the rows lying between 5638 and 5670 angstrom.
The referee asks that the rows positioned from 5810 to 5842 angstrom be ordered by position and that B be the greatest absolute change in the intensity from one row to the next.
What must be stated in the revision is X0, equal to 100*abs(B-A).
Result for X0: 60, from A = 2.0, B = 2.6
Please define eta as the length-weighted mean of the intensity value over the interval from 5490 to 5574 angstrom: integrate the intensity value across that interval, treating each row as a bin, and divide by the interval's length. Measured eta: 33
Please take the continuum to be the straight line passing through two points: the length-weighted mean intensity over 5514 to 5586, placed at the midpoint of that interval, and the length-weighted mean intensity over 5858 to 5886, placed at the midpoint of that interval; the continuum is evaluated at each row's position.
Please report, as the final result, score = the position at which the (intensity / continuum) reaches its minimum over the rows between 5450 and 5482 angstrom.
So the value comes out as 5456.0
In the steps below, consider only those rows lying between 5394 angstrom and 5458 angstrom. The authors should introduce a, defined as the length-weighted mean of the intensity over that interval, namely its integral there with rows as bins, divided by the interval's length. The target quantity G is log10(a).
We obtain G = 1.48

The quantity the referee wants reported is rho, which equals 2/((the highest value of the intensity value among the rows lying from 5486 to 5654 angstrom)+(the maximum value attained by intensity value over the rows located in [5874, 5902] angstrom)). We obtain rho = 0.0270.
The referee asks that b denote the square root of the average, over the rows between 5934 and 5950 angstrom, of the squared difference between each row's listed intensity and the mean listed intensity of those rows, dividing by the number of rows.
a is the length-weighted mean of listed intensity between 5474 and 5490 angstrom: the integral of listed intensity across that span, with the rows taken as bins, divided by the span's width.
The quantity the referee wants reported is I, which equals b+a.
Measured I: 31.8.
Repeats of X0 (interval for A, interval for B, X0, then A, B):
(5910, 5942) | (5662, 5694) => 250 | 0.7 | 3.2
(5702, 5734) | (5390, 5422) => 160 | 2.4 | 4.0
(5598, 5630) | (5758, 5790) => 180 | 4.1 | 2.3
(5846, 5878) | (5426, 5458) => 230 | 2.5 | 4.8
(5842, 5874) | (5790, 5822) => 0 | 2.5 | 2.5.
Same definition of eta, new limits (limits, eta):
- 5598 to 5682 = 35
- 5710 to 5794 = 38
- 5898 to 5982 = 38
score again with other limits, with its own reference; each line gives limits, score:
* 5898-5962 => 5900.0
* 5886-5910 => 5892.0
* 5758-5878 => 5856.0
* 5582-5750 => 5588.0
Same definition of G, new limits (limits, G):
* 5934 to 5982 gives 1.59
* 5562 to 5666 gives 1.53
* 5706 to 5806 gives 1.58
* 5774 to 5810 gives 1.59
